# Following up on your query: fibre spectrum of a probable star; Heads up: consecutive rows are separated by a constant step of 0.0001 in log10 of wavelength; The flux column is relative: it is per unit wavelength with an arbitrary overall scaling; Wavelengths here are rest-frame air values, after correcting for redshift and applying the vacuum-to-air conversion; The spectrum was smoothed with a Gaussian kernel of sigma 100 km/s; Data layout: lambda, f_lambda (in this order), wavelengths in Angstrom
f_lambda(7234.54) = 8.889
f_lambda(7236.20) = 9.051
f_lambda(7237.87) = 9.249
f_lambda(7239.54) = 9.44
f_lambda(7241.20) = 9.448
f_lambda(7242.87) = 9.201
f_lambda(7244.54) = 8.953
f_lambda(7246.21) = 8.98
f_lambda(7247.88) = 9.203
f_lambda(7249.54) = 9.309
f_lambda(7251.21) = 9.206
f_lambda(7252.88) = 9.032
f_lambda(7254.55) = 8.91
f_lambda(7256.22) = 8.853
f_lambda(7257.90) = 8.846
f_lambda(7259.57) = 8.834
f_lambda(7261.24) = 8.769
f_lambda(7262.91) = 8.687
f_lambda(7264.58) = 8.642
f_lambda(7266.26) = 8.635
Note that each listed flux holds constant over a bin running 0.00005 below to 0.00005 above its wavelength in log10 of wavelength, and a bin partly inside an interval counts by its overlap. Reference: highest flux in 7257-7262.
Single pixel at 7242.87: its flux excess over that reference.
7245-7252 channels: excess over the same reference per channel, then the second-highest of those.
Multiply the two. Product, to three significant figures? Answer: 0.128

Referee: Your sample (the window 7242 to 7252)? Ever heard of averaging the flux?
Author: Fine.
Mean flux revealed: 9.14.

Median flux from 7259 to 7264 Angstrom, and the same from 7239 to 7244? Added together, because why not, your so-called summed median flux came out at 18.21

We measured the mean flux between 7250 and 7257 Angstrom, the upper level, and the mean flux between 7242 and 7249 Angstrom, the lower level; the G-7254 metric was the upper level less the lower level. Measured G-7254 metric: -0.08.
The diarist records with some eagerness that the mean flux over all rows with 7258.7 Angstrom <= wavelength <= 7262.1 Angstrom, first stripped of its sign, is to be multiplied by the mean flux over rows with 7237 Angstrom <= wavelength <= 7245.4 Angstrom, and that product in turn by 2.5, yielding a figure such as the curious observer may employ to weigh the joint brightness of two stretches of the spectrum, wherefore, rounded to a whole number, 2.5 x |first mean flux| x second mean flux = 204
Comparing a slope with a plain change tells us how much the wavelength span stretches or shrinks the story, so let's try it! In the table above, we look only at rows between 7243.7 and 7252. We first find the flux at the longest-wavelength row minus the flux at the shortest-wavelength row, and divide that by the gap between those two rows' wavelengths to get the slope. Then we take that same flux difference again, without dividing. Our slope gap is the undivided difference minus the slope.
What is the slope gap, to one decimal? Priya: 0.2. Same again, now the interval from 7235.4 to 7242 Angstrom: 0.3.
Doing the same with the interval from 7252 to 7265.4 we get -0.4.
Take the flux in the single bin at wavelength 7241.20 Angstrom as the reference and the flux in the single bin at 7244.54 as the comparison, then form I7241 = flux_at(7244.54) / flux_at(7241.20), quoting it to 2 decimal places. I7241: 0.95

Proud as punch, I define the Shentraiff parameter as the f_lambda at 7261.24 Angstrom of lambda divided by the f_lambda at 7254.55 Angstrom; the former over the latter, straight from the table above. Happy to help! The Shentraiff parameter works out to 0.984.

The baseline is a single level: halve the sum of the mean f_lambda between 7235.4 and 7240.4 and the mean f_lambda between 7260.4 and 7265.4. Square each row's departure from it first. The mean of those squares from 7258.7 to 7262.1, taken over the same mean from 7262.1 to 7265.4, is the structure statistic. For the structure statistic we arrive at 0.3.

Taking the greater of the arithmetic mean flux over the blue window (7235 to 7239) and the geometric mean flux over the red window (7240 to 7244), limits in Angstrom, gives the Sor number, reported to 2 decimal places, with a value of 9.32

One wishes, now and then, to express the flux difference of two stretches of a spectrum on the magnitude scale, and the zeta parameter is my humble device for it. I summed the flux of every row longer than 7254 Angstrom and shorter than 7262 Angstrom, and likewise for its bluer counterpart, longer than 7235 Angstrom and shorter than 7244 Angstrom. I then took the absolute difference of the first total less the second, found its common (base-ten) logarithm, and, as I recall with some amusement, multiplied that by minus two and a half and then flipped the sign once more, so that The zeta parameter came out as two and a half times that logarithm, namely 0.84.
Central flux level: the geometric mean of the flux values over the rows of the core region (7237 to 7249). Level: 9.21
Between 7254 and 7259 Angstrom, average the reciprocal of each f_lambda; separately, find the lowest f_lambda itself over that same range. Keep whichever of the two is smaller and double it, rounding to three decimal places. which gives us 0.225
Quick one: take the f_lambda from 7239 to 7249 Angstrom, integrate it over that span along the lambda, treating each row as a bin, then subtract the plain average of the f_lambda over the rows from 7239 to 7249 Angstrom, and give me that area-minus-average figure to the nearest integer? 83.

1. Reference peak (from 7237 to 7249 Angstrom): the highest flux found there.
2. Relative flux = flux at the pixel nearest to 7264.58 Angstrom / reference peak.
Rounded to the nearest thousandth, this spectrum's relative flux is 0.915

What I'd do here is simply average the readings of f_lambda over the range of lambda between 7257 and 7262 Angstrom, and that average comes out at 8.8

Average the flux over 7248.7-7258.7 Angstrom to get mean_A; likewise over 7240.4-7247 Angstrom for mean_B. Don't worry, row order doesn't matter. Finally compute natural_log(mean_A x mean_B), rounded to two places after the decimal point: 4.41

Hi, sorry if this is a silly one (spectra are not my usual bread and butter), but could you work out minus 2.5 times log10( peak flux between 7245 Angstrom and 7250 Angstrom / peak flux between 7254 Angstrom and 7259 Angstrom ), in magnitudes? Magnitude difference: -0.048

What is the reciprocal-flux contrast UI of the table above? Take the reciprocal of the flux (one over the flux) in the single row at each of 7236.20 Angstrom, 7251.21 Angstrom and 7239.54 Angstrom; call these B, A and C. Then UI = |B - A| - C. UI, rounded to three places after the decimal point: -0.104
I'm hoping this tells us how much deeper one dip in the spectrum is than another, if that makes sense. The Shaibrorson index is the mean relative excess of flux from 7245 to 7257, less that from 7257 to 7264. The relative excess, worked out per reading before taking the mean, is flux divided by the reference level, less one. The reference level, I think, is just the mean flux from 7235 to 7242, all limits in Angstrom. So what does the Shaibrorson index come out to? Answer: 0.031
